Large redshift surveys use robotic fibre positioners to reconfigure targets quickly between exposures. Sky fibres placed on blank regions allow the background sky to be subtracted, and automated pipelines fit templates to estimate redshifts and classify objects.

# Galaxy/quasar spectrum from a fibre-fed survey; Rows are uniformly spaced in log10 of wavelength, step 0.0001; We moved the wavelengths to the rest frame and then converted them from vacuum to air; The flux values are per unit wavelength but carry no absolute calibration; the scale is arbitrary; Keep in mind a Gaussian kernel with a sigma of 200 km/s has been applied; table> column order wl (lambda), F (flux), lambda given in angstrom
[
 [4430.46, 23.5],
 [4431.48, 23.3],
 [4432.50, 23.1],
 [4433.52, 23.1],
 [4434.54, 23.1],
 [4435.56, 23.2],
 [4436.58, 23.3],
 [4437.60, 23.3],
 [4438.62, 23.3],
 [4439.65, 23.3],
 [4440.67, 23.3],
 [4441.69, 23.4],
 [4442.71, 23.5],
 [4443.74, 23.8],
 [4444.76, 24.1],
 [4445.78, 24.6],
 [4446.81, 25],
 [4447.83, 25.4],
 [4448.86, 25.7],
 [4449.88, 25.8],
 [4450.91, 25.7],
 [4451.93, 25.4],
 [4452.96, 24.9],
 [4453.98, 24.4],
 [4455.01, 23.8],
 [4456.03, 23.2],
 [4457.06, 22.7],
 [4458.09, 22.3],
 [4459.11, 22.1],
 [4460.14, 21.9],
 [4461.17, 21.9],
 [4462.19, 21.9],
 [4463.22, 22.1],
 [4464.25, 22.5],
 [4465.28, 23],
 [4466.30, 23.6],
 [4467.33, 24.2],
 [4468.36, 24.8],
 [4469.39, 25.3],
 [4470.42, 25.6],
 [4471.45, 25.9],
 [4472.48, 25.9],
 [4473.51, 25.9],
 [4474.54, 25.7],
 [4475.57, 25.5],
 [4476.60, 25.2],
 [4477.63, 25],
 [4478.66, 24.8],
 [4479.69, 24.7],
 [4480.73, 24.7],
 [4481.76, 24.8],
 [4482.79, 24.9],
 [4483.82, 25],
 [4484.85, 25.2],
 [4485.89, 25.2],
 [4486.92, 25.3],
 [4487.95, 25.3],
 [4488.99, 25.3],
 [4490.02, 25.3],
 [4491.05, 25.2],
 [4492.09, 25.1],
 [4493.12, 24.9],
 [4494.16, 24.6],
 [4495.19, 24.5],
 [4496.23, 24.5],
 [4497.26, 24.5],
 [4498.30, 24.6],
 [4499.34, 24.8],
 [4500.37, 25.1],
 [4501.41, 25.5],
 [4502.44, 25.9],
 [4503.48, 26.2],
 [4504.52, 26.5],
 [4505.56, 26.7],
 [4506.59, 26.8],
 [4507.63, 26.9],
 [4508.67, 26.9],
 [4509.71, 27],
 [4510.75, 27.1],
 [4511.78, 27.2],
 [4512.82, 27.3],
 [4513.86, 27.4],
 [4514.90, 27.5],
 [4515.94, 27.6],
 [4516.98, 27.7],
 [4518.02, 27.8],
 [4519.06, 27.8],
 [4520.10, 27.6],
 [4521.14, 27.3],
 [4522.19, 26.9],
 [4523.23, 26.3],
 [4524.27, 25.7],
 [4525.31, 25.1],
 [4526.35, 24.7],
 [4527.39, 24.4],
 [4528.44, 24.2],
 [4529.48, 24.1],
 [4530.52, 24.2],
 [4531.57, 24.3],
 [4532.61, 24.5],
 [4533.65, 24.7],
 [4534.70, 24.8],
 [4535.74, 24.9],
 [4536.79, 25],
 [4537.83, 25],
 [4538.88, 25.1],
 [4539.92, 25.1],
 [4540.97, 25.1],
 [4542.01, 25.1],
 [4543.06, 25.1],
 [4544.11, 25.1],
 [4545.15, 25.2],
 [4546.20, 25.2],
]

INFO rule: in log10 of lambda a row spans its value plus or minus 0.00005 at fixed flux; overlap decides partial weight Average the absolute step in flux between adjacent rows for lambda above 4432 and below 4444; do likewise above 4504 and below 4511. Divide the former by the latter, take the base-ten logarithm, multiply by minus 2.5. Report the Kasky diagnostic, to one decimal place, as 0.5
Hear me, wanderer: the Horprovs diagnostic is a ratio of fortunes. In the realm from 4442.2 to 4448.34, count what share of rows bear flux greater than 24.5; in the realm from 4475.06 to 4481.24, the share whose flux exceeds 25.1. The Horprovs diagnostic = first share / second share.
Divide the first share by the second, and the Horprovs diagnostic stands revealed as 1.5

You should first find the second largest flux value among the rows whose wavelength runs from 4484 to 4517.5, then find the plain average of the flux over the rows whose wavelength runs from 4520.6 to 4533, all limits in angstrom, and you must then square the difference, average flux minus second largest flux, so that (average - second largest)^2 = 6.0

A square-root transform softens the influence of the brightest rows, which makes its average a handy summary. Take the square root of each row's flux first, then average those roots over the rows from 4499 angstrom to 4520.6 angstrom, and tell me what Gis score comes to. 5.18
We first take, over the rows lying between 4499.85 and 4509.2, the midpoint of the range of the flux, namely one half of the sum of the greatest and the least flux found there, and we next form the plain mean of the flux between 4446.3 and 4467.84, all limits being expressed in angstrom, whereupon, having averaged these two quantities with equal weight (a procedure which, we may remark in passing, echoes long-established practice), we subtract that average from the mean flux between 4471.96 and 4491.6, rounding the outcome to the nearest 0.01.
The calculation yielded 0.36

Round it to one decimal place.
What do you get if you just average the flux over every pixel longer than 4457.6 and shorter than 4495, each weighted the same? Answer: 24.5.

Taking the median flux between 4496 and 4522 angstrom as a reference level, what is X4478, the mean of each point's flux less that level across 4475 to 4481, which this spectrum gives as -1.9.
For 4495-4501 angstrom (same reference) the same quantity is -2.2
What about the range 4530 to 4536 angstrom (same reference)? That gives -2.3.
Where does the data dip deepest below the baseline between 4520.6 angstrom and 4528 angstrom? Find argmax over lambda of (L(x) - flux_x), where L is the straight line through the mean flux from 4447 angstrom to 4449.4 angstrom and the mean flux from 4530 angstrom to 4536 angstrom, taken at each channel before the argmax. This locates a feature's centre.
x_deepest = 4527.39 angstrom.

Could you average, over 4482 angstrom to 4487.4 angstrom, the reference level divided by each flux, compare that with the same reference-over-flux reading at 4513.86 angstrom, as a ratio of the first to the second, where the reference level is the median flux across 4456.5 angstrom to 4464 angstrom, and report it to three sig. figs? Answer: 1.09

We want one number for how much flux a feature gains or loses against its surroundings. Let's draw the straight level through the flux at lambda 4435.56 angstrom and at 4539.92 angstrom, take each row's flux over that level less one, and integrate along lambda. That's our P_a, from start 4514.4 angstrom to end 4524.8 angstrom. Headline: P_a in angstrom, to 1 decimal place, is 1.0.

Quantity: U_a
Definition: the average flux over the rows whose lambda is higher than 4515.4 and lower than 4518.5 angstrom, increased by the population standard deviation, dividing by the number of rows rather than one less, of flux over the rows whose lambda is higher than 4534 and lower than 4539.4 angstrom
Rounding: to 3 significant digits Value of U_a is 27.8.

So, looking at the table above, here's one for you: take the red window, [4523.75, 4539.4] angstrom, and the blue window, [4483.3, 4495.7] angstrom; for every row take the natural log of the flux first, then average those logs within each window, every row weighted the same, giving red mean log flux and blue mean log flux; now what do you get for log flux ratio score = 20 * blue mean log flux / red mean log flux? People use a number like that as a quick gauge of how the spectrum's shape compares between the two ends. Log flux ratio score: 20.1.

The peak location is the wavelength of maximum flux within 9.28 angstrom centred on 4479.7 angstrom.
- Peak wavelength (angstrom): 4475.57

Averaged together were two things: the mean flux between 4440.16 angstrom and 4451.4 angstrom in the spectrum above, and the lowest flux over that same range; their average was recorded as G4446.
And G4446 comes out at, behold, 23.9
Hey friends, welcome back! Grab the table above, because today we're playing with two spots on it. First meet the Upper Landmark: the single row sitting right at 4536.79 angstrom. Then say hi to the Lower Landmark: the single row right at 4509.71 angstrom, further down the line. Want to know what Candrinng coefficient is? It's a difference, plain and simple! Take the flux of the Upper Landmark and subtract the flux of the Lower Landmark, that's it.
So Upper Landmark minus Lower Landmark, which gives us -2.0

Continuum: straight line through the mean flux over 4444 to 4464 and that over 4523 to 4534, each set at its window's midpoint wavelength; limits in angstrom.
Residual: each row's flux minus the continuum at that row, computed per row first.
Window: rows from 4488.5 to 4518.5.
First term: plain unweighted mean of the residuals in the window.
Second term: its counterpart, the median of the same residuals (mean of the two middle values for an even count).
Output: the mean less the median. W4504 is -0.12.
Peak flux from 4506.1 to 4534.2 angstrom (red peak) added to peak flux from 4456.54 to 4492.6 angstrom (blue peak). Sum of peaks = 53.7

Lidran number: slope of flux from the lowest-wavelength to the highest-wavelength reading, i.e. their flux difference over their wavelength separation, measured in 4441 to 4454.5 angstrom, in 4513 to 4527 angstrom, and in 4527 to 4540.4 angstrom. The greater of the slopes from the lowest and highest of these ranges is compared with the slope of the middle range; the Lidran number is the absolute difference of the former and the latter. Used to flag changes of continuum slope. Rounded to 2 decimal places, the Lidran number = 0.30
